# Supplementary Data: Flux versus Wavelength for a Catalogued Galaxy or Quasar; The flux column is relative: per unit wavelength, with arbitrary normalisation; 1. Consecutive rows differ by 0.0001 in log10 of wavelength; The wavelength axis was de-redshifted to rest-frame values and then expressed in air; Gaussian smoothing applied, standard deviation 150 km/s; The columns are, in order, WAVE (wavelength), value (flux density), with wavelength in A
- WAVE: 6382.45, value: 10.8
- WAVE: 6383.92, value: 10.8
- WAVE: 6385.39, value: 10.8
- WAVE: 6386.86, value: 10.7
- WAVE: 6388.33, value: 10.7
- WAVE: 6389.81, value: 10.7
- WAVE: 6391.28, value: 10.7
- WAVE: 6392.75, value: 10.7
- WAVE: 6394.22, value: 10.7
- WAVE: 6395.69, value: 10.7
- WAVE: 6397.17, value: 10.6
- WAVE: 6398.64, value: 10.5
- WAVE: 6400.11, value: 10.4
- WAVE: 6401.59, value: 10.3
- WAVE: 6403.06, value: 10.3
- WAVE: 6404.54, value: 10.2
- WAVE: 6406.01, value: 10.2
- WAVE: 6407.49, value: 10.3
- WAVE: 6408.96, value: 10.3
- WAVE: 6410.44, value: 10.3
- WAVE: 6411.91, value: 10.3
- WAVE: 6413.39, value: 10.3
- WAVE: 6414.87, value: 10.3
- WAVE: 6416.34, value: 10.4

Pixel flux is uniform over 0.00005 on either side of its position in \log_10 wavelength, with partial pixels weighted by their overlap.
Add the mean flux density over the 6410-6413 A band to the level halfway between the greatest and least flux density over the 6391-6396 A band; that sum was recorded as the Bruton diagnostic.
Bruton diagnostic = 21.0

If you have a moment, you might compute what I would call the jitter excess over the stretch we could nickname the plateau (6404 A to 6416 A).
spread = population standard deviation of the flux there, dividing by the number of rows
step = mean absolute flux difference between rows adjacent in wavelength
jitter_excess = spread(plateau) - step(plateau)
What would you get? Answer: 0.029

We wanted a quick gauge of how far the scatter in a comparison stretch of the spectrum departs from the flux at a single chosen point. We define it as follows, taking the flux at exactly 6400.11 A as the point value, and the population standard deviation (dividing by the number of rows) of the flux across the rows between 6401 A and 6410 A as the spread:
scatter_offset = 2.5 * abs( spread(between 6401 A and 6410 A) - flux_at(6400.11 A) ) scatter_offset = 25.9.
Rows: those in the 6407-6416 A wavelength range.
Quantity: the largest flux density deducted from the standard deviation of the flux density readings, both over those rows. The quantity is -10.3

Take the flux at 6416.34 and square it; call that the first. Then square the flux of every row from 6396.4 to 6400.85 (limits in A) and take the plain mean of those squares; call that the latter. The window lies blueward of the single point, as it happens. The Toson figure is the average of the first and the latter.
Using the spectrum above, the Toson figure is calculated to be 109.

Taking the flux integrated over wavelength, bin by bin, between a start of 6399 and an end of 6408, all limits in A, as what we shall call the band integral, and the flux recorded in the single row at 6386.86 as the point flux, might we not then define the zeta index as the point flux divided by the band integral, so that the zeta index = 0.12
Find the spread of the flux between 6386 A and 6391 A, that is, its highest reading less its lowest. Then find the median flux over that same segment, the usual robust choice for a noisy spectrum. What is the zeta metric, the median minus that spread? 10.7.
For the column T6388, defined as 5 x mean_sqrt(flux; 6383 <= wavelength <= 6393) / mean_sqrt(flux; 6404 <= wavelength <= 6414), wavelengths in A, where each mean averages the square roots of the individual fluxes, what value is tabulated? 5.11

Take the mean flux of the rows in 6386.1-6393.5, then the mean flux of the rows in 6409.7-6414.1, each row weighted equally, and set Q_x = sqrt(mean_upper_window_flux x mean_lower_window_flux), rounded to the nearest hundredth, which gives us 10.50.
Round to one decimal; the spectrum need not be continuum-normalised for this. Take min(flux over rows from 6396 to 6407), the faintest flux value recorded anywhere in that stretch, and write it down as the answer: 10.2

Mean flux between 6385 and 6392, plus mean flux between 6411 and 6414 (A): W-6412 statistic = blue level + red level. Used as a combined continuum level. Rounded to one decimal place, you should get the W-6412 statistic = 21.0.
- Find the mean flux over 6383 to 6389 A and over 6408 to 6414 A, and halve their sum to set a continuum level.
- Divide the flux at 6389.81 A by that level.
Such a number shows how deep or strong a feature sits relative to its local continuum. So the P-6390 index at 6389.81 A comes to 1.02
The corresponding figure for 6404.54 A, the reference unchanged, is 0.97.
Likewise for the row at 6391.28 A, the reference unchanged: 1.02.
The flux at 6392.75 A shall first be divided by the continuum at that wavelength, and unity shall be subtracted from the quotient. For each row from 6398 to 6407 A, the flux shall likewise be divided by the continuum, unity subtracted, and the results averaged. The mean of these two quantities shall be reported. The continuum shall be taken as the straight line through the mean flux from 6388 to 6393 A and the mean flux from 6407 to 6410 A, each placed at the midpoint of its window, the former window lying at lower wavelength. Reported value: -0.003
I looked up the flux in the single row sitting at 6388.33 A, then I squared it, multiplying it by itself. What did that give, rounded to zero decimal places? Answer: 114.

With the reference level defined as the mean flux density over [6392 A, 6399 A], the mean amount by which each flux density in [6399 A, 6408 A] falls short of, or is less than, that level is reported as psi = 0.36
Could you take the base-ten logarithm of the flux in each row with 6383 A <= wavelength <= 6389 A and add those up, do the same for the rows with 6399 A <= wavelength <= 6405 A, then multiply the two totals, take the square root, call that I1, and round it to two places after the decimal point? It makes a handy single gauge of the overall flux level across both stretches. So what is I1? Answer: 4.09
